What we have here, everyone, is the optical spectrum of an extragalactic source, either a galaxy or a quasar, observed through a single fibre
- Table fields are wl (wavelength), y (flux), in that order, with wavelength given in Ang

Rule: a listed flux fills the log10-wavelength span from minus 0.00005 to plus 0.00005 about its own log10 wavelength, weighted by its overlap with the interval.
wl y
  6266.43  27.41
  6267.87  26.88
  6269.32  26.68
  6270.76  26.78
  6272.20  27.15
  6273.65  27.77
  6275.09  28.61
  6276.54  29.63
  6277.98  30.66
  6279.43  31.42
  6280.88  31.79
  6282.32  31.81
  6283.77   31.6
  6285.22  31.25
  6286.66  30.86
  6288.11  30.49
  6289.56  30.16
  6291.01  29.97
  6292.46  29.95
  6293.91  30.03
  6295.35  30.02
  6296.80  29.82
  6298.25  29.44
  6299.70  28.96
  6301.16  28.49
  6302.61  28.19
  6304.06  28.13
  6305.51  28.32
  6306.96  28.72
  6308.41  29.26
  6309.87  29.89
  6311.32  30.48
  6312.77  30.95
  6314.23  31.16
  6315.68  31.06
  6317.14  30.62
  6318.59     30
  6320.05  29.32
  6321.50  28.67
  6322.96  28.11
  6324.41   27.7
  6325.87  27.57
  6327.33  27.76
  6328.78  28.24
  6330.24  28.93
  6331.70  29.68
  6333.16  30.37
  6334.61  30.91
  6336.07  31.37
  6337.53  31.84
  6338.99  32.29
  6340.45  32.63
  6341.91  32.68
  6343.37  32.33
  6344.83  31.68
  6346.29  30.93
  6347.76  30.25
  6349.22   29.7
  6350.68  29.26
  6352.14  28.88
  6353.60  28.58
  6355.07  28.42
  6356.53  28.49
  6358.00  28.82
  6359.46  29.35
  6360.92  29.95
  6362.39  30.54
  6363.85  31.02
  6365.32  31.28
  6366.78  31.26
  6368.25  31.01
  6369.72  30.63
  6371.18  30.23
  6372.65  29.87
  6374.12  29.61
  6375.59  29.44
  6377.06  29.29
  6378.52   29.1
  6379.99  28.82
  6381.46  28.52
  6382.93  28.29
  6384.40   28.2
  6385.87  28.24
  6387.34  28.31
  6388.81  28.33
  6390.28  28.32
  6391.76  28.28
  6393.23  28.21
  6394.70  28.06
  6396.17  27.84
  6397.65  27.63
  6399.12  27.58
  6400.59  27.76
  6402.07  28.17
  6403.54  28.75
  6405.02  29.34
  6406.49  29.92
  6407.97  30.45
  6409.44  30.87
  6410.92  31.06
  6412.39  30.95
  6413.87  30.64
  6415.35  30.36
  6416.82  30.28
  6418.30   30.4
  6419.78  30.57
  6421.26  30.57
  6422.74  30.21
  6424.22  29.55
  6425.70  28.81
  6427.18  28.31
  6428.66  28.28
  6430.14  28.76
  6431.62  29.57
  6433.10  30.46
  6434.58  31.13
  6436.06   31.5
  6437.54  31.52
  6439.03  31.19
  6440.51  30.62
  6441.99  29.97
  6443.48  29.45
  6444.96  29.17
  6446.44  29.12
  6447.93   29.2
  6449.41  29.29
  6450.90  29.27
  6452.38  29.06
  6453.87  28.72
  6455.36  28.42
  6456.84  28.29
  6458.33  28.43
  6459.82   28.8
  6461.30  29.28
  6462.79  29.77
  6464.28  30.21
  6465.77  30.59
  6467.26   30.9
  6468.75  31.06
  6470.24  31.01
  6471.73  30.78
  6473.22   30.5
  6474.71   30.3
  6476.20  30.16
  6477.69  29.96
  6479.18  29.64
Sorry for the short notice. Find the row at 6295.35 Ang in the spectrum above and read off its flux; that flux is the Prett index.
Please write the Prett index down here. 30.02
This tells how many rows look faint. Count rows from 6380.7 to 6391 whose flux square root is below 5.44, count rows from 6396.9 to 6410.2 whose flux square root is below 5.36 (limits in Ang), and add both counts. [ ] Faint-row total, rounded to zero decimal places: 11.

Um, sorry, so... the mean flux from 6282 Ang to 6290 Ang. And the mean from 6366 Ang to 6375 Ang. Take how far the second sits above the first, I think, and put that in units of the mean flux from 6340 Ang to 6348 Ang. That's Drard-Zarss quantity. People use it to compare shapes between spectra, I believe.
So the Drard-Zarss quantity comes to -0.019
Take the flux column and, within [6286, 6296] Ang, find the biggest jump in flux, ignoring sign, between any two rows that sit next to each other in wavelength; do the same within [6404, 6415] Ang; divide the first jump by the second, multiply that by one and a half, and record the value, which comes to 1.0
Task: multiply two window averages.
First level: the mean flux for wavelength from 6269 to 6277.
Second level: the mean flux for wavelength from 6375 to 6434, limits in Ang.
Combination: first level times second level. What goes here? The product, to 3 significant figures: 810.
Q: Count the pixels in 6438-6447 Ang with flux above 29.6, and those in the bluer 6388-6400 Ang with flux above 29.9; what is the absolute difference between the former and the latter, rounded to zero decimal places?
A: 3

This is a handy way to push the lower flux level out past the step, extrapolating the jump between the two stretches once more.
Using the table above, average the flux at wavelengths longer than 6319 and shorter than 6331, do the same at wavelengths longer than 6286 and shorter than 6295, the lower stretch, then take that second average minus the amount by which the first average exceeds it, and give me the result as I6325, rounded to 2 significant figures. 32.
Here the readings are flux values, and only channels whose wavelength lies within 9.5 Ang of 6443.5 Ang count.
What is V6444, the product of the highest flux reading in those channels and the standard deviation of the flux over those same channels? 30.2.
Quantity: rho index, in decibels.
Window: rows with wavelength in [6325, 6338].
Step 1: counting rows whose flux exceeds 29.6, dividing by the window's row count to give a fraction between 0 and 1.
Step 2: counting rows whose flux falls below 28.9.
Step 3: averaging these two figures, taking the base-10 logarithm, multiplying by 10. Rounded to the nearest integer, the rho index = 2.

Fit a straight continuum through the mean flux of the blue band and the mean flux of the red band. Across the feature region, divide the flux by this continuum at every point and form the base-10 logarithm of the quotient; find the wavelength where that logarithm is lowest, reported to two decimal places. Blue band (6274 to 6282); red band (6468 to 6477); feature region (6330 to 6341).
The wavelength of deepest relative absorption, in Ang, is 6330.24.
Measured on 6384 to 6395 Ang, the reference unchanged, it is 6394.70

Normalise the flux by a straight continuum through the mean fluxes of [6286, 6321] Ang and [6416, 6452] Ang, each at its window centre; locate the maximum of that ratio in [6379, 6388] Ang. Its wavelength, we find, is 6379.99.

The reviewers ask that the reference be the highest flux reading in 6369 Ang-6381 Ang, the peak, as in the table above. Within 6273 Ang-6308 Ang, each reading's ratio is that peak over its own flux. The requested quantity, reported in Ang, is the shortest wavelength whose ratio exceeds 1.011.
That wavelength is 6273.65 Ang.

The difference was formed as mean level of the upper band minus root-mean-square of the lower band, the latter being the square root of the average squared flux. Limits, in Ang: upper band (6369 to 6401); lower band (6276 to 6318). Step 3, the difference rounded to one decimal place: -1.5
